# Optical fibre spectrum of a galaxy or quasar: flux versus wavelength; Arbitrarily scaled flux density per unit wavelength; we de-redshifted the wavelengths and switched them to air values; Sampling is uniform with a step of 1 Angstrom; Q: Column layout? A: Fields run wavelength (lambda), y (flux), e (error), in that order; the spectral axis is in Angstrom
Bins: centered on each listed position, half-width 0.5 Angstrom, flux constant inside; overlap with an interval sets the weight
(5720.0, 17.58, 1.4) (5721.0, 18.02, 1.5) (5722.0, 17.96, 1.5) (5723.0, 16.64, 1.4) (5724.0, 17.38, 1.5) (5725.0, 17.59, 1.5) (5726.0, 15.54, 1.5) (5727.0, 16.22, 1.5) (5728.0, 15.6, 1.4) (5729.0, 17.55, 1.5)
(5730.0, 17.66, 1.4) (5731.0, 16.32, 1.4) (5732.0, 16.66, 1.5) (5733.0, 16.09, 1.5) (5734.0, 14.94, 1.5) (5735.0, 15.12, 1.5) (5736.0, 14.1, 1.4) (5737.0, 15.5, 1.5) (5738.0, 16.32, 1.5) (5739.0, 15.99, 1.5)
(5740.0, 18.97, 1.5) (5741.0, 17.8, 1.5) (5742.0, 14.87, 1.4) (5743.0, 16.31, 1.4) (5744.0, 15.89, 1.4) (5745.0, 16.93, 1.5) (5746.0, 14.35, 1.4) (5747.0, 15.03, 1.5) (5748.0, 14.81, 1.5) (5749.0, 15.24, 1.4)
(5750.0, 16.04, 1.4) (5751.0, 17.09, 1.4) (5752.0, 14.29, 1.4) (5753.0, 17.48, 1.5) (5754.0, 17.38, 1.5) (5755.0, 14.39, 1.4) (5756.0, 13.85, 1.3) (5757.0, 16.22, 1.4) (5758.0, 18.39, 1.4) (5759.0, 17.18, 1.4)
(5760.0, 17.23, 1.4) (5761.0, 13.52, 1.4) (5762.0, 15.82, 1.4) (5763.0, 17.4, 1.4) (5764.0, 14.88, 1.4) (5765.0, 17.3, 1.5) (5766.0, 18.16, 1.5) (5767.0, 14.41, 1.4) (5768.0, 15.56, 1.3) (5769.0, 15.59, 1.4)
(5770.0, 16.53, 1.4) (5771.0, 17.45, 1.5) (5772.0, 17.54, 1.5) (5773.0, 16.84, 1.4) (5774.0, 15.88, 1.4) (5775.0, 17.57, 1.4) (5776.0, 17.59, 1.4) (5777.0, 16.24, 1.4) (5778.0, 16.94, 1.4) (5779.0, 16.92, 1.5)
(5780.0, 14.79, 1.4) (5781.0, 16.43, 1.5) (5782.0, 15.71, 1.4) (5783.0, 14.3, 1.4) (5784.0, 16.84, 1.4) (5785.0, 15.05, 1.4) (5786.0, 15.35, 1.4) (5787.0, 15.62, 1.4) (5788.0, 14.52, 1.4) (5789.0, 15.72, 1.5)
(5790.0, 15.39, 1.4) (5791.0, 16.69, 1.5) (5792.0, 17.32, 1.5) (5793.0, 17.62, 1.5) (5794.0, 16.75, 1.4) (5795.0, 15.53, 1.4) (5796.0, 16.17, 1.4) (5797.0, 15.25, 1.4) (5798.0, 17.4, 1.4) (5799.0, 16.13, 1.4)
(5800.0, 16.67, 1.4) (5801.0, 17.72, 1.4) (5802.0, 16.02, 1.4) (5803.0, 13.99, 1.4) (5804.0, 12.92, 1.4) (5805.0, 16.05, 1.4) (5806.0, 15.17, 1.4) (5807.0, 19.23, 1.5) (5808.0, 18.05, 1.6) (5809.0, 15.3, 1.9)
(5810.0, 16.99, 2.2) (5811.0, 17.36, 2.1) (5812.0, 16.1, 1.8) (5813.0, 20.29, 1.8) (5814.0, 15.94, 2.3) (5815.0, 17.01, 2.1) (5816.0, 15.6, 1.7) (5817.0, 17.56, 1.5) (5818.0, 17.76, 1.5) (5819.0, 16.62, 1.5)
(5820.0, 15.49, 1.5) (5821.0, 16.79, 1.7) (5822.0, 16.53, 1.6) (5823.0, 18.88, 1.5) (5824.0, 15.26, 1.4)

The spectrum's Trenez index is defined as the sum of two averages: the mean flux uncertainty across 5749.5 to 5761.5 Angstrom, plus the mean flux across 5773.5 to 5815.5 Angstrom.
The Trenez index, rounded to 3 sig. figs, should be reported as 17.7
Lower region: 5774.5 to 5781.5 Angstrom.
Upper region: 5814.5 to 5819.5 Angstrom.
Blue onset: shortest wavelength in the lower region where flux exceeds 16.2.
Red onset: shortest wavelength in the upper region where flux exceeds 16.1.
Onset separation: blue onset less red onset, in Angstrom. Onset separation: -40 Angstrom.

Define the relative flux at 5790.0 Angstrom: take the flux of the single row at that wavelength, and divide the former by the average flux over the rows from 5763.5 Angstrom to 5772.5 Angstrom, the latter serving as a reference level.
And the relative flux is 0.940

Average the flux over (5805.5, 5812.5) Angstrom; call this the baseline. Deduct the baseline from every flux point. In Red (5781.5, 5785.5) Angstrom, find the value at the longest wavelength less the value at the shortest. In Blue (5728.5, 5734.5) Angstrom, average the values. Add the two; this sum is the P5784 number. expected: -1.0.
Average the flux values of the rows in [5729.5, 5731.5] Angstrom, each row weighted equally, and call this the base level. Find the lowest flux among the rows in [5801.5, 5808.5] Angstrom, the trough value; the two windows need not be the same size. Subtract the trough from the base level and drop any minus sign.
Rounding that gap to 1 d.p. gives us 4.1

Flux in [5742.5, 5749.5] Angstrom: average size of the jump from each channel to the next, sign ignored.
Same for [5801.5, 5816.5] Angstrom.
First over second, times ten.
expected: 4.3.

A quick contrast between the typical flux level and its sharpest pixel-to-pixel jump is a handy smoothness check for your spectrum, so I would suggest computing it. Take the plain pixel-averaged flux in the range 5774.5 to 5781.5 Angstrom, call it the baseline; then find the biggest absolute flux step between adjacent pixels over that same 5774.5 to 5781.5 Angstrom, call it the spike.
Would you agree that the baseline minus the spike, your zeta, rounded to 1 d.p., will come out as 14.5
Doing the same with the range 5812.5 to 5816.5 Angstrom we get 12.9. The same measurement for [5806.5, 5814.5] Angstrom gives 13.1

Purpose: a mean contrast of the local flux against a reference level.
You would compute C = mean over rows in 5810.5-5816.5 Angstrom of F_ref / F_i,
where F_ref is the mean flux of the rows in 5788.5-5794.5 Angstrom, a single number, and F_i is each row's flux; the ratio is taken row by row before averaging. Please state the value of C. 0.98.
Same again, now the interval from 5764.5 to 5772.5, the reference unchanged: 1.01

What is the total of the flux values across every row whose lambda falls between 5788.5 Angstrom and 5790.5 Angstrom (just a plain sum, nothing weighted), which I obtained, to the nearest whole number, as 31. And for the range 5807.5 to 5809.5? 33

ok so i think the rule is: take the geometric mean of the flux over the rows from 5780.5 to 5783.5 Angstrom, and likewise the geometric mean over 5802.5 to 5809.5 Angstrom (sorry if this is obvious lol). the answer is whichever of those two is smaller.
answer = 15.5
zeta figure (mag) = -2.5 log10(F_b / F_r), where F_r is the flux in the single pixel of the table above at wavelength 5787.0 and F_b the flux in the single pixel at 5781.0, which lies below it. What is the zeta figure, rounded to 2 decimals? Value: -0.05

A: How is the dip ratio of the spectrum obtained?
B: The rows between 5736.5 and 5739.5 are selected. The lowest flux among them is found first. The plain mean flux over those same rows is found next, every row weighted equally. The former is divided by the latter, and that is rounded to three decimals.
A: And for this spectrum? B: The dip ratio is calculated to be 0.973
